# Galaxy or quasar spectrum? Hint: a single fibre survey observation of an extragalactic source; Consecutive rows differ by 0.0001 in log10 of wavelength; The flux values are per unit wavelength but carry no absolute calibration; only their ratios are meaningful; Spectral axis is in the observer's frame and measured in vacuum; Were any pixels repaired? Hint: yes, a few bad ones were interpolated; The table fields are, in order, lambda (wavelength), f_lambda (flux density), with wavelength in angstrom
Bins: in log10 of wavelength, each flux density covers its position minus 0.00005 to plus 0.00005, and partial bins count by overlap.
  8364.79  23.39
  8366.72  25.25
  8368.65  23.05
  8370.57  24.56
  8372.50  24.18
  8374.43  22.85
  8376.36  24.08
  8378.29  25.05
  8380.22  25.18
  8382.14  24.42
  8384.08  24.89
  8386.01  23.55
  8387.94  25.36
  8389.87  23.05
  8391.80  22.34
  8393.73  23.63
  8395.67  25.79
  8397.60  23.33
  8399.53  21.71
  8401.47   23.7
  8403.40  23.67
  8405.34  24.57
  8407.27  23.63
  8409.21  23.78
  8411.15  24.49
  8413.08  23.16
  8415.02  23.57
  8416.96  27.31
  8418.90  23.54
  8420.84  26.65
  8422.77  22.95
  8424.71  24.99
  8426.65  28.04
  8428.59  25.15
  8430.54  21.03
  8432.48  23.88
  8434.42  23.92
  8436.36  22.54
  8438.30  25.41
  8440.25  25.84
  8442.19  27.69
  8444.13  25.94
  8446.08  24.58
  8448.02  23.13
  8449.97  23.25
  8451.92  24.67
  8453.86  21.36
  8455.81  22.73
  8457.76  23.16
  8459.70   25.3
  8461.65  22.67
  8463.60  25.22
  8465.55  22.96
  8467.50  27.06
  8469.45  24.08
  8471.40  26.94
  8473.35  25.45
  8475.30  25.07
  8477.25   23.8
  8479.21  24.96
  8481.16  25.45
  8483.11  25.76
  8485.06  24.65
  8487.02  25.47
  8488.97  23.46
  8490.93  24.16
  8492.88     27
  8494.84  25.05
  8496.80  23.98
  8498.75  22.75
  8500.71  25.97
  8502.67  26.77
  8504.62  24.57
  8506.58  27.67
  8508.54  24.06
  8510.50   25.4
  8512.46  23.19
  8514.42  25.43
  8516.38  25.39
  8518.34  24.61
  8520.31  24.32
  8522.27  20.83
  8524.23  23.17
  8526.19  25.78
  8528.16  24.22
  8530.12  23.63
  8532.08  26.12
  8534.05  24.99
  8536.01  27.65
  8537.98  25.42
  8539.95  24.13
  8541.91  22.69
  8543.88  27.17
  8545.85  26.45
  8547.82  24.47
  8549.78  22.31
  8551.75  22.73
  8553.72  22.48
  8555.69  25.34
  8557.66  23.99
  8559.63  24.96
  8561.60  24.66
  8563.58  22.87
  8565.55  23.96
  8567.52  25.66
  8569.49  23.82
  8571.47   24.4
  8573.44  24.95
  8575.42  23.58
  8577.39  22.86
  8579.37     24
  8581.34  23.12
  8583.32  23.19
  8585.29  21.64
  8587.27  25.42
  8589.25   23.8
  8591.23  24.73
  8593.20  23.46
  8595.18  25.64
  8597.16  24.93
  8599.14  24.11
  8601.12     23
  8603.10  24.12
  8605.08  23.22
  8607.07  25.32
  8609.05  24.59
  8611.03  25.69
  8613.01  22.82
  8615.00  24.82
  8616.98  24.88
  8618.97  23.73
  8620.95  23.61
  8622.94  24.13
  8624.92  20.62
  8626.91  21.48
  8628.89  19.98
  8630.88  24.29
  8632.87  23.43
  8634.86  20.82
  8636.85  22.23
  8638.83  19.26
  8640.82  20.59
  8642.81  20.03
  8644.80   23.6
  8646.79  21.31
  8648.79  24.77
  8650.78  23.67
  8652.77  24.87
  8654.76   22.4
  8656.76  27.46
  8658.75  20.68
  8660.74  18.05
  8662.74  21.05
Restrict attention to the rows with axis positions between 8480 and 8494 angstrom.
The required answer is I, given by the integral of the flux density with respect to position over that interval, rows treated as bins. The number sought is 352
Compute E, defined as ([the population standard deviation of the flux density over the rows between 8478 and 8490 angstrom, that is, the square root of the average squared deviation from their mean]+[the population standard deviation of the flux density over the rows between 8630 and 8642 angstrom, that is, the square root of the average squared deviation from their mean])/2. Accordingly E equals 1.25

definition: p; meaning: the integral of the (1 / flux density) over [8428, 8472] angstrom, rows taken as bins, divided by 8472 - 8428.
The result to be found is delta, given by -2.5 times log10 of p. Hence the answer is 3.46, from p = 0.0414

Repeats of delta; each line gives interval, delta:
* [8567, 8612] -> 3.45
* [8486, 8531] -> 3.48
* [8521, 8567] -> 3.46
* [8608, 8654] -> 3.39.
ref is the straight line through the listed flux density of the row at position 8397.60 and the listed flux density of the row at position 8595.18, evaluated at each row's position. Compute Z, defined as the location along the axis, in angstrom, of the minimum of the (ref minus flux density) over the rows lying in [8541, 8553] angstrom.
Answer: 8543.88 angstrom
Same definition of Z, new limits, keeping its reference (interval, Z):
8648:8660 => 8656.76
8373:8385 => 8380.22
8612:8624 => 8616.98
